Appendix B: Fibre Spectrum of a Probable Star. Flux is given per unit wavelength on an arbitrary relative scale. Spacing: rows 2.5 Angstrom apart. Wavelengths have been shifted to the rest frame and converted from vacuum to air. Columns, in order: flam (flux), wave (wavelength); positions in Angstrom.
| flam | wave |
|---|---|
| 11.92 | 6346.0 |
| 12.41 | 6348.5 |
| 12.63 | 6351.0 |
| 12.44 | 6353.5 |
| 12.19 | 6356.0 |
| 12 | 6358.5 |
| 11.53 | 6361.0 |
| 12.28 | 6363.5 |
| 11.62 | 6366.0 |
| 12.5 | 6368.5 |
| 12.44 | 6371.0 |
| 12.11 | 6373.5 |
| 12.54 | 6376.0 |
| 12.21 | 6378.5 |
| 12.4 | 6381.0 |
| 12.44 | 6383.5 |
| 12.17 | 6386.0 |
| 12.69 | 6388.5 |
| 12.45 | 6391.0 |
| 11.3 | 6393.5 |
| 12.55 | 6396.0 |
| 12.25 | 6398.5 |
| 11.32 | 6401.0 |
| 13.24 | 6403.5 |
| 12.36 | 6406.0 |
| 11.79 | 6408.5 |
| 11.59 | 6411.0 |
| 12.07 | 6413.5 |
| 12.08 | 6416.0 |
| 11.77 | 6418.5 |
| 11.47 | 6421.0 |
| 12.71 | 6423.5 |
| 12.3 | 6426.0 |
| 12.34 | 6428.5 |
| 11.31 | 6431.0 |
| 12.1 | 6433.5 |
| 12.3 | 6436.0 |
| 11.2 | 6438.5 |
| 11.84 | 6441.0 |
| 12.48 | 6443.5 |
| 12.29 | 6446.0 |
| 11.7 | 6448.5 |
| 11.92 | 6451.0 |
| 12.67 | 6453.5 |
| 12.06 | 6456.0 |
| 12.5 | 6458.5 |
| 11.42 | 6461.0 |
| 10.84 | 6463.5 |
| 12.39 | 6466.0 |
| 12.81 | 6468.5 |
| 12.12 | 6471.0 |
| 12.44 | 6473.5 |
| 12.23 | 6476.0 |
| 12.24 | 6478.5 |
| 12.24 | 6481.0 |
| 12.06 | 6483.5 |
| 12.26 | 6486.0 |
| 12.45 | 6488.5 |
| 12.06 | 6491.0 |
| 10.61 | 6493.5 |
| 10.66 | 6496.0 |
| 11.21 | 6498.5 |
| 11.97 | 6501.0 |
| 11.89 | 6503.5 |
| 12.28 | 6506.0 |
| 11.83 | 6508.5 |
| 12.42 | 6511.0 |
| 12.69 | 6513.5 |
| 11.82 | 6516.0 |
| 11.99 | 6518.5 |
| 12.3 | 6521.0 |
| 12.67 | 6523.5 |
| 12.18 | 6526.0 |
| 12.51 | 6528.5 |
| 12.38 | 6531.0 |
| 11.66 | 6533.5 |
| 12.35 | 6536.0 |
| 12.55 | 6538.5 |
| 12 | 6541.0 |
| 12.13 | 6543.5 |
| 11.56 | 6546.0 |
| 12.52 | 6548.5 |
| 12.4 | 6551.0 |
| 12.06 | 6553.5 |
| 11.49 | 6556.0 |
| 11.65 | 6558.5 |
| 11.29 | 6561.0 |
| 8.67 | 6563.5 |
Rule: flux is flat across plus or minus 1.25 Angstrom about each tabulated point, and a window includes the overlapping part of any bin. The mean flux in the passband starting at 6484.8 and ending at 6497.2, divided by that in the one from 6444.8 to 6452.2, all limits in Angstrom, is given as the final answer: 0.97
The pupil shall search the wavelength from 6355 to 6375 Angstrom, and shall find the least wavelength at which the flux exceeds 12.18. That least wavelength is 6356.0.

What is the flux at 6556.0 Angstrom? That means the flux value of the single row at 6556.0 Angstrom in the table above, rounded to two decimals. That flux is 11.49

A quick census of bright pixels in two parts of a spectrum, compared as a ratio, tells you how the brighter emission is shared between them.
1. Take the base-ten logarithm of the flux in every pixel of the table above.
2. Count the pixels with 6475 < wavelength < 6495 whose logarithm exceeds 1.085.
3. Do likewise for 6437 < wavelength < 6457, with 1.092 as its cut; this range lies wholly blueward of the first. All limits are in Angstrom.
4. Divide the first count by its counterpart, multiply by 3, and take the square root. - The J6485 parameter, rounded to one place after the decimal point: 2.7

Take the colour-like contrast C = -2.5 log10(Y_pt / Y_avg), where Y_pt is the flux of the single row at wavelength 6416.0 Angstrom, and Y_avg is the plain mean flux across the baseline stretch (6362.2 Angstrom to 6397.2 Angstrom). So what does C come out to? 0.016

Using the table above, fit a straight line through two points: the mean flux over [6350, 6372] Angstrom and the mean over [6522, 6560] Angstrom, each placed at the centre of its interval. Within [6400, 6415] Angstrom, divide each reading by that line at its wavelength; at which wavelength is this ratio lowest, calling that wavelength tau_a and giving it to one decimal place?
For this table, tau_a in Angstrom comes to 6401.0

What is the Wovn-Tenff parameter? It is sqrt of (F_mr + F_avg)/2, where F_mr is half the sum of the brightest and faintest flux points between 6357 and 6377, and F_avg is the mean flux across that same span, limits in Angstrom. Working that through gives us 3.48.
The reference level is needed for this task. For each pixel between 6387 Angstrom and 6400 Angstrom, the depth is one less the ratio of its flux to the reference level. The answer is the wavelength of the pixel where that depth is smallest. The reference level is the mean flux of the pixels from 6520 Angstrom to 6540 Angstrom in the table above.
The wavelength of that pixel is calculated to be 6388.5 Angstrom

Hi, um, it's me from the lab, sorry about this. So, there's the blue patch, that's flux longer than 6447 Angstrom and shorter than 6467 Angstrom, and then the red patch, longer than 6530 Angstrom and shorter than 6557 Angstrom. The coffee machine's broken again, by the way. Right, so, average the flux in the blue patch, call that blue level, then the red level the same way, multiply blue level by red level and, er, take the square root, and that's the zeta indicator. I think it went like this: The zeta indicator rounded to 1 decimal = 12.0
